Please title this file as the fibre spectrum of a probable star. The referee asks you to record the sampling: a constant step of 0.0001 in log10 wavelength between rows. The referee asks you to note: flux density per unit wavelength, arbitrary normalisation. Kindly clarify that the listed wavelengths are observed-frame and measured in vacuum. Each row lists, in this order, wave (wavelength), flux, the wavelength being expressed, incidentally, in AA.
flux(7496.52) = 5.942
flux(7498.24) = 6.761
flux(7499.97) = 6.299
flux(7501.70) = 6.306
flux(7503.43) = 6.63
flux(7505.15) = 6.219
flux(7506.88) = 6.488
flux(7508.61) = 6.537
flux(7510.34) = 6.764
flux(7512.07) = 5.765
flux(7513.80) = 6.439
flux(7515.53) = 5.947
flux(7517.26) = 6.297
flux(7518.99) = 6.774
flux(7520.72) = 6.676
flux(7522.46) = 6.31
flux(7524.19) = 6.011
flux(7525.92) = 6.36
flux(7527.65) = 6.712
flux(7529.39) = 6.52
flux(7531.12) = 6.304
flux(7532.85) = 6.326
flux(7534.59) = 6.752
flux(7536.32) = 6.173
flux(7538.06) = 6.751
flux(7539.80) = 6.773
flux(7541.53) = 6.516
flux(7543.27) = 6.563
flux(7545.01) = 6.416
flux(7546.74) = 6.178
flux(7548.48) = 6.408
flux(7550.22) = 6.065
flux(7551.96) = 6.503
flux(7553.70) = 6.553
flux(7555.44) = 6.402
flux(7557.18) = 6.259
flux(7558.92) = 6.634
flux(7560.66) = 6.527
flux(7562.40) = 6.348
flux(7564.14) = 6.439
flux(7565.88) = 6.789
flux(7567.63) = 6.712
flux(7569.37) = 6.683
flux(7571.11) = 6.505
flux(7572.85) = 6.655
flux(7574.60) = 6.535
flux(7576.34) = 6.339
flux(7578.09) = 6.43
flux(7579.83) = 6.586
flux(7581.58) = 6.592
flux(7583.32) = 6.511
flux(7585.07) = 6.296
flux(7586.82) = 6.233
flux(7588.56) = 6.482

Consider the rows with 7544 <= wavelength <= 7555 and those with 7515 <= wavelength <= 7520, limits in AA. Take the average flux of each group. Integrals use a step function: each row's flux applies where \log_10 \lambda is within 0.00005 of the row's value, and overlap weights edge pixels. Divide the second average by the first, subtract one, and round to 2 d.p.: 0.00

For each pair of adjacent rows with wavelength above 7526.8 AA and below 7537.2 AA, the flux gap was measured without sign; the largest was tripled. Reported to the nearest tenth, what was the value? 1.7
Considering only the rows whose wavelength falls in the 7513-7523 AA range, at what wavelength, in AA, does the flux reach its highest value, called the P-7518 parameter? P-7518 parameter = 7518.99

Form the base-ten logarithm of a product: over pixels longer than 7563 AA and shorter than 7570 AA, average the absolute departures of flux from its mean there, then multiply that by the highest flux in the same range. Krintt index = -0.13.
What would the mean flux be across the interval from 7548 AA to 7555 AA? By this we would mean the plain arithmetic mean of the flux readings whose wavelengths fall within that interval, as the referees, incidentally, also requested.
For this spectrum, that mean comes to 6.38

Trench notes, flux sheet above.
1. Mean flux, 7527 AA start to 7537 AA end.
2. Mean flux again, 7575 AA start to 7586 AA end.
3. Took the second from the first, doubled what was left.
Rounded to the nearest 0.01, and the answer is 0.01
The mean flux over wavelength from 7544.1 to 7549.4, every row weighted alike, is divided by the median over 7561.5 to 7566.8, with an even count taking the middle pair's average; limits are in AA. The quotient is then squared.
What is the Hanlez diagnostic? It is 0.968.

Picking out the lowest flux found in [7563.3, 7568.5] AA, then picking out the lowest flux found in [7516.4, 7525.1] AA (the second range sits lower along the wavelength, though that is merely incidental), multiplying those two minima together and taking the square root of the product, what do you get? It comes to 6.22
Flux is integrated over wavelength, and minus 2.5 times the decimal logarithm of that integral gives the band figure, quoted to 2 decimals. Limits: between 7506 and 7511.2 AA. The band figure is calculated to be -3.84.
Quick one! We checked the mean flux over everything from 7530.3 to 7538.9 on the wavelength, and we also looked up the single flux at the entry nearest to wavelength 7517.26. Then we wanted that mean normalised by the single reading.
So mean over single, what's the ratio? 1.03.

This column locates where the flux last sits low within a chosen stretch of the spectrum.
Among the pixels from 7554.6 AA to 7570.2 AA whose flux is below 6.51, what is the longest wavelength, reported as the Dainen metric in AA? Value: 7564.14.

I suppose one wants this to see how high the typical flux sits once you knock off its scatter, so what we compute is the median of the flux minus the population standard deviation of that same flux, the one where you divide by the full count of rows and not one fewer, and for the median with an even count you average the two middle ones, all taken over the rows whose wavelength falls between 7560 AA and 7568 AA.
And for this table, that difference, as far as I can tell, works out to 6.4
